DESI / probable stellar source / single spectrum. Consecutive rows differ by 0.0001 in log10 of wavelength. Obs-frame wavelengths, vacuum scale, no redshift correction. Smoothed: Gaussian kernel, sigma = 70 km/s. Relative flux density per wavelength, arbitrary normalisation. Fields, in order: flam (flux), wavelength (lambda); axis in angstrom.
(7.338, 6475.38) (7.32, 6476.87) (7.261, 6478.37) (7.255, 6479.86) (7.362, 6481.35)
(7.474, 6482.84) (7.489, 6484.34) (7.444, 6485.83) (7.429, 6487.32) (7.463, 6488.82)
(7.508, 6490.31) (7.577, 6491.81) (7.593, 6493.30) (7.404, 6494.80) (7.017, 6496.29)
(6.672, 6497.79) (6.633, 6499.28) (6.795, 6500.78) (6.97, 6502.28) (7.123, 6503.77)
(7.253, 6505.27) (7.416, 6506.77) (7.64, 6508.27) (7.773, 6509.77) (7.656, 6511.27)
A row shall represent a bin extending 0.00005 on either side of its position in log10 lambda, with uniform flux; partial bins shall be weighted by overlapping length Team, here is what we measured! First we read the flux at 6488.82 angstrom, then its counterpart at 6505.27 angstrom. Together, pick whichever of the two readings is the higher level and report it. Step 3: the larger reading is 7.463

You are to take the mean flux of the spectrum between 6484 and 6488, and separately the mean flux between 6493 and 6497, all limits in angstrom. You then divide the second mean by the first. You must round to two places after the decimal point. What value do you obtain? 0.98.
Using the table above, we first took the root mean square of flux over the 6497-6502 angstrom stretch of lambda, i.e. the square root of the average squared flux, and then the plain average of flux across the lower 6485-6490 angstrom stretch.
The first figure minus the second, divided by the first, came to -0.11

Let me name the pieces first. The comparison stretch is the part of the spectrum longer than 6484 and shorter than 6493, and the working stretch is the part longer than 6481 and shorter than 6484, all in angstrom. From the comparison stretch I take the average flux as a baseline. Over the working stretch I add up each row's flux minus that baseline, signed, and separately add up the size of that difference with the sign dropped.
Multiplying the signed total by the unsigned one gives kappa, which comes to -0.02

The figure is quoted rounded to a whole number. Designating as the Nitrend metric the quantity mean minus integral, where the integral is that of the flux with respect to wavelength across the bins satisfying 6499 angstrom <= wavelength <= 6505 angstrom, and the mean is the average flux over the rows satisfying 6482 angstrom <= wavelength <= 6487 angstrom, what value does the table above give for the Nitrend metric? -34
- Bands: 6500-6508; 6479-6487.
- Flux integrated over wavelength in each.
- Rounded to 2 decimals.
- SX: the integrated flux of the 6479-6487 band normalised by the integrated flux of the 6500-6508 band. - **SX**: 1.04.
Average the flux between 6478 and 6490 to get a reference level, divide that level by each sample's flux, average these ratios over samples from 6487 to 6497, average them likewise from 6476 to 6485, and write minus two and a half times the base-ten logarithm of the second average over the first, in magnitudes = -0.01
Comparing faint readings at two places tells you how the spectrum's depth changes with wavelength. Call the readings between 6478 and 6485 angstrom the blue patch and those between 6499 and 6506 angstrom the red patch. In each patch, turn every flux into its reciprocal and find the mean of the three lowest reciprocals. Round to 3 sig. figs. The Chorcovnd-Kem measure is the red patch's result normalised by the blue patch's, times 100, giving 105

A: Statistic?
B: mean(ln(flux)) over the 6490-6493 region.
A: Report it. 2.02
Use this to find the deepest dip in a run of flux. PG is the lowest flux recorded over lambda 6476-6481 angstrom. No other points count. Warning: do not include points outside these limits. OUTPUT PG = 7.255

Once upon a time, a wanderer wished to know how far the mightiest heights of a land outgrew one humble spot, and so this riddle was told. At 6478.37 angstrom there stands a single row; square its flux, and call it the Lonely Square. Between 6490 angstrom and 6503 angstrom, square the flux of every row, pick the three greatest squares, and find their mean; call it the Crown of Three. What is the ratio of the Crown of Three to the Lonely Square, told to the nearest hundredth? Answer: 1.08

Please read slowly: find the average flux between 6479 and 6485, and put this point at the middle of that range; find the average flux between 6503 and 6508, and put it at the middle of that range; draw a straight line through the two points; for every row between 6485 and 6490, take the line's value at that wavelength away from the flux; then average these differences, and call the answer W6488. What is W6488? 0.08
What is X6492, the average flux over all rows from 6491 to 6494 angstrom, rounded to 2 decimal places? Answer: 7.58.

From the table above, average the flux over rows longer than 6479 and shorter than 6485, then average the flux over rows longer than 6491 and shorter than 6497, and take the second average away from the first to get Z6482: 0.0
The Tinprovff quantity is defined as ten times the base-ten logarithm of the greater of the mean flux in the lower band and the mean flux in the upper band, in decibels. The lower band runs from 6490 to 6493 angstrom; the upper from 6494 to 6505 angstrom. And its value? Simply 8.78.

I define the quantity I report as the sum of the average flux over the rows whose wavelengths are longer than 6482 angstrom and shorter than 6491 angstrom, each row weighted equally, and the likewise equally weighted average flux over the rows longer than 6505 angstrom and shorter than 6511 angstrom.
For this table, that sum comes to 15.0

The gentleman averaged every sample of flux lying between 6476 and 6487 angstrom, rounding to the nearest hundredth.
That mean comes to 7.37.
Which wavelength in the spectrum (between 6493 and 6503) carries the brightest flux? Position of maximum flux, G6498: 6493.30 angstrom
